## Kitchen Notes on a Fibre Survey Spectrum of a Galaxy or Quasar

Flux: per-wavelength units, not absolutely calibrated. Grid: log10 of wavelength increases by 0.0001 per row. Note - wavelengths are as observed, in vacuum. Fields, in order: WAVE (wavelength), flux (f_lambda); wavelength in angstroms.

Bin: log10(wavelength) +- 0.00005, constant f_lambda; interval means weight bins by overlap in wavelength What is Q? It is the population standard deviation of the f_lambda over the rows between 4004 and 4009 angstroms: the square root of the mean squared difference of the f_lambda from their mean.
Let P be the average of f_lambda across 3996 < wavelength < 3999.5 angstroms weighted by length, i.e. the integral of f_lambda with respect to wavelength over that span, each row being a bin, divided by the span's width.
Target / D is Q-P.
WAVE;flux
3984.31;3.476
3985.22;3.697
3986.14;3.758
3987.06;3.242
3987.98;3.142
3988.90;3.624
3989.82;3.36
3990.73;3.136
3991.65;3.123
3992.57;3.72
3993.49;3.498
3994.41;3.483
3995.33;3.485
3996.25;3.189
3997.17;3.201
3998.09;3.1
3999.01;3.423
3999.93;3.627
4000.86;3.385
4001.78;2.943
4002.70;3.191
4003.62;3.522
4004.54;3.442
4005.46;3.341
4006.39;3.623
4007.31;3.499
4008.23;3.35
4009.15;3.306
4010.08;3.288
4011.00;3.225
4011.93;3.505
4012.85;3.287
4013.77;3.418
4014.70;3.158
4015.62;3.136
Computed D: -3.13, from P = 3.24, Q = 0.10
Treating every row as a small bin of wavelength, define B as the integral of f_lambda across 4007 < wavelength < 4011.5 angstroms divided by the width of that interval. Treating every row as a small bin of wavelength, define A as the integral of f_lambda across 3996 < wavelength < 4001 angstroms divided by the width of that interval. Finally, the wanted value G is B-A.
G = 0.01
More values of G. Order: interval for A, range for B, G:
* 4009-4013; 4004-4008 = 0.15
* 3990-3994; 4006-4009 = 0.10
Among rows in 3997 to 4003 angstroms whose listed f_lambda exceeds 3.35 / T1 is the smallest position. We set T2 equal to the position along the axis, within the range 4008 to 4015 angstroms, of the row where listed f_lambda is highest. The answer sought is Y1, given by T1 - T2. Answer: -12.9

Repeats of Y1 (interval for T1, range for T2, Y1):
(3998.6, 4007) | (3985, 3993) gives 12.9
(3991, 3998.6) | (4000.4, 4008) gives -13.8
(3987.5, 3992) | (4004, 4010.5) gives -17.5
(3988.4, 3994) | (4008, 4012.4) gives -23.0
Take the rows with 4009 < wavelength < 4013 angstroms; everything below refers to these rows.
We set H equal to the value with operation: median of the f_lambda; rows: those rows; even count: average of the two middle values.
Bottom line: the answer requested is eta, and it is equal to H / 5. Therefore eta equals 0.658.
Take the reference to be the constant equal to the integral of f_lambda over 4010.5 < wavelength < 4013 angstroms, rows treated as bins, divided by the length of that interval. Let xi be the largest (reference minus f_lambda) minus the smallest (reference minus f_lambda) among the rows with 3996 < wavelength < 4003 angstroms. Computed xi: 0.68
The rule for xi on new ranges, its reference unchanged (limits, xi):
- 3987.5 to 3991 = 0.49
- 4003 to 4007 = 0.28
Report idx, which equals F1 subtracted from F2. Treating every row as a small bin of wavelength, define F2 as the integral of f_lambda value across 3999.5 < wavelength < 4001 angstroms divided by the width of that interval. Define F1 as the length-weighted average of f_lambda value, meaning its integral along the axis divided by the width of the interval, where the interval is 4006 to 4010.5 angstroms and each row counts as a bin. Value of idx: 0.10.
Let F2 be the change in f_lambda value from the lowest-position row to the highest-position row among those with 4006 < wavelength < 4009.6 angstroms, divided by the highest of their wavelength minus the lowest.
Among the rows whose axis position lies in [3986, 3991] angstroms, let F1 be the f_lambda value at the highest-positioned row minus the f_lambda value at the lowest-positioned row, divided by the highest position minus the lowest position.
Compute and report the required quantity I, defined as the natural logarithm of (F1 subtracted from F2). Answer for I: -3.9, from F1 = -0.136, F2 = -0.11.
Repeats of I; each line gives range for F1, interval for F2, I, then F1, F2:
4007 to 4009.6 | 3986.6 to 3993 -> -1.7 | -0.105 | 0.09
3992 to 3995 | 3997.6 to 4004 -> -1.6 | -0.129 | 0.08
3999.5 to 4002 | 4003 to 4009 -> -1.1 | -0.370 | -0.04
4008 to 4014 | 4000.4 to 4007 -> -3.5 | 0.012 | 0.04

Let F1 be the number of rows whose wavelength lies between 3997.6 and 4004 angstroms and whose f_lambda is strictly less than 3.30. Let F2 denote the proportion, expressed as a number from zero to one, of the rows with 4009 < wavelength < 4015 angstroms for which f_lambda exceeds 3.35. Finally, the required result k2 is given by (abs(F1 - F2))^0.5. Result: 1.65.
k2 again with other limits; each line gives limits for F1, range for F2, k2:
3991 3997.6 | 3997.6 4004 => 1.56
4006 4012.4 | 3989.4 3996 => 1.13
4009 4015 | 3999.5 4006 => 1.85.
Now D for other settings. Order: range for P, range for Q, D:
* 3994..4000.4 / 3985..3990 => -3.12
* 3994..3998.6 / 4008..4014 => -3.20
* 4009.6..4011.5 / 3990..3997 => -3.03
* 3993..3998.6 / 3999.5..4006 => -3.12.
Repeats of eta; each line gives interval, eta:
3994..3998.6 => 0.640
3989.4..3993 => 0.650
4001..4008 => 0.688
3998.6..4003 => 0.677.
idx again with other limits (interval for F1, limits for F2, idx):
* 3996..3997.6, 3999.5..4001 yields 0.31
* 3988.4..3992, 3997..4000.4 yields 0.02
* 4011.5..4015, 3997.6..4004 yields -0.04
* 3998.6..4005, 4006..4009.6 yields 0.09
